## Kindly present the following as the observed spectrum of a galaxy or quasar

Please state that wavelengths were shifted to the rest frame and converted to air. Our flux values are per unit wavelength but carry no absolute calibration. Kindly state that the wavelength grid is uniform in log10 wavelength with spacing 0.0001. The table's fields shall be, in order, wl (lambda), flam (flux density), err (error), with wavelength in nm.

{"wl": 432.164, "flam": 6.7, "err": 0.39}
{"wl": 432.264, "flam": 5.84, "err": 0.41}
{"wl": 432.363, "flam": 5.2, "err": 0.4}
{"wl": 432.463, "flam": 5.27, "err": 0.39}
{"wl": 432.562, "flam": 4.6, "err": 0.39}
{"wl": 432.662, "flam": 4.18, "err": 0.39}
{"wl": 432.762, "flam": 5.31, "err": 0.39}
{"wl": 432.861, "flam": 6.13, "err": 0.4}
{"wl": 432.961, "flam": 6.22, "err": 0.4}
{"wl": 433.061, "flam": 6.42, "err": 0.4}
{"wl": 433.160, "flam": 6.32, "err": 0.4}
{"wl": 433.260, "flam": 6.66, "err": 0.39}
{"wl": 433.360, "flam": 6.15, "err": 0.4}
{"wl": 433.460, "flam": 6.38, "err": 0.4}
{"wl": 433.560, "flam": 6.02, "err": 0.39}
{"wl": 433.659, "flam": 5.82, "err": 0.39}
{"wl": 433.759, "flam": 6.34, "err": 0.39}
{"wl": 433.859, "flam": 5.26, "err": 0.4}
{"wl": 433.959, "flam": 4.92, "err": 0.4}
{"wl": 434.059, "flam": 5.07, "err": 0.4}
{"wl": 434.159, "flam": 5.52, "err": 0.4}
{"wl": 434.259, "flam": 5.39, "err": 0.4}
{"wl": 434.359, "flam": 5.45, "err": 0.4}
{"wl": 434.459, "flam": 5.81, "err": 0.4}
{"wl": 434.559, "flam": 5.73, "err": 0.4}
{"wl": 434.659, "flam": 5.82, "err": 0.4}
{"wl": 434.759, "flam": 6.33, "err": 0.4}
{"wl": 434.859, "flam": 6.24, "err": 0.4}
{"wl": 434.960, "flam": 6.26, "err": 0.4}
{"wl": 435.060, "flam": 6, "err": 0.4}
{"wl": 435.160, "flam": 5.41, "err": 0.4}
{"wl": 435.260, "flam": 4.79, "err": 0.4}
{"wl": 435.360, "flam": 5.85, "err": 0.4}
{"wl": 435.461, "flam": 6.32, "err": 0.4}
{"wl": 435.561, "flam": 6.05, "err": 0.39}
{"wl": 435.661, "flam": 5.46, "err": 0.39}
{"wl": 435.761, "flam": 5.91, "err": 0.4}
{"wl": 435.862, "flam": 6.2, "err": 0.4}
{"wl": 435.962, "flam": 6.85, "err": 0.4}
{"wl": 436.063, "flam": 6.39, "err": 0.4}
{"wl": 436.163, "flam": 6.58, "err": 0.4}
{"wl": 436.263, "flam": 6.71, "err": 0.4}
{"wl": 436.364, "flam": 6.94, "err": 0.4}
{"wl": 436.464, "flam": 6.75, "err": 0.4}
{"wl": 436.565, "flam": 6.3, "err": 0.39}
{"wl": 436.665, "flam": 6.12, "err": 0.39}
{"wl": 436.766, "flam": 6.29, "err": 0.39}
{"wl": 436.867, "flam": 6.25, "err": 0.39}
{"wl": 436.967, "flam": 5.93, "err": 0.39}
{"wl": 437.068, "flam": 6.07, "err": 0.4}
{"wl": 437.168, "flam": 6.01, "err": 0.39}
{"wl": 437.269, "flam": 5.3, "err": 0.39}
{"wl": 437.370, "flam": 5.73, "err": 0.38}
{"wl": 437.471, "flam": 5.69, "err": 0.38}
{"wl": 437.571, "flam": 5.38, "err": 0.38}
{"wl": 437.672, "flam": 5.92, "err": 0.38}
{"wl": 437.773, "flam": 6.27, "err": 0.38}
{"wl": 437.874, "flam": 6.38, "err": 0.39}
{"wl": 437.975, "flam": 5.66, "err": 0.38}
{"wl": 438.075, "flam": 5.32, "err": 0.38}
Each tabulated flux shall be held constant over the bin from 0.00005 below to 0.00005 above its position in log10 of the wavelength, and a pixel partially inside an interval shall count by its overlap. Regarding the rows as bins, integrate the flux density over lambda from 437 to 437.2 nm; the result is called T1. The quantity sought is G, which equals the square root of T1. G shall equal 1.10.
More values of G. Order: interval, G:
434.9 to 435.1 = 1.11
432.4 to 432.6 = 1.00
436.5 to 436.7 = 1.12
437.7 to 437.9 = 1.12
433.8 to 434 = 1.01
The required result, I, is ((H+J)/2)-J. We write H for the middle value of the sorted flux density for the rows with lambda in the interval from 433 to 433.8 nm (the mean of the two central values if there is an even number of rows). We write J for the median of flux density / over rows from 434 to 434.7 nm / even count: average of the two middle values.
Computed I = 0.4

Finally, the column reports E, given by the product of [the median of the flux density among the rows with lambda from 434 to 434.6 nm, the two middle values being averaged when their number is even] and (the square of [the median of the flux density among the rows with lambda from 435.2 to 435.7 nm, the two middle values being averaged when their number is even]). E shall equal 188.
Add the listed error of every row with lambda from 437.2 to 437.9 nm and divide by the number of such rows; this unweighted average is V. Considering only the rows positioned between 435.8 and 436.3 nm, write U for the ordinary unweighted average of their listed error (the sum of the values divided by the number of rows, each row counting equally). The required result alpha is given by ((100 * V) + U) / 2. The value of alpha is 19.3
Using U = 0.400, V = 0.383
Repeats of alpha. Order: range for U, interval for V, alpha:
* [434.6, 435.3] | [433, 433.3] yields 20.0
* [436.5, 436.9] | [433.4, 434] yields 19.9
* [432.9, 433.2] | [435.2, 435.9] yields 20.1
